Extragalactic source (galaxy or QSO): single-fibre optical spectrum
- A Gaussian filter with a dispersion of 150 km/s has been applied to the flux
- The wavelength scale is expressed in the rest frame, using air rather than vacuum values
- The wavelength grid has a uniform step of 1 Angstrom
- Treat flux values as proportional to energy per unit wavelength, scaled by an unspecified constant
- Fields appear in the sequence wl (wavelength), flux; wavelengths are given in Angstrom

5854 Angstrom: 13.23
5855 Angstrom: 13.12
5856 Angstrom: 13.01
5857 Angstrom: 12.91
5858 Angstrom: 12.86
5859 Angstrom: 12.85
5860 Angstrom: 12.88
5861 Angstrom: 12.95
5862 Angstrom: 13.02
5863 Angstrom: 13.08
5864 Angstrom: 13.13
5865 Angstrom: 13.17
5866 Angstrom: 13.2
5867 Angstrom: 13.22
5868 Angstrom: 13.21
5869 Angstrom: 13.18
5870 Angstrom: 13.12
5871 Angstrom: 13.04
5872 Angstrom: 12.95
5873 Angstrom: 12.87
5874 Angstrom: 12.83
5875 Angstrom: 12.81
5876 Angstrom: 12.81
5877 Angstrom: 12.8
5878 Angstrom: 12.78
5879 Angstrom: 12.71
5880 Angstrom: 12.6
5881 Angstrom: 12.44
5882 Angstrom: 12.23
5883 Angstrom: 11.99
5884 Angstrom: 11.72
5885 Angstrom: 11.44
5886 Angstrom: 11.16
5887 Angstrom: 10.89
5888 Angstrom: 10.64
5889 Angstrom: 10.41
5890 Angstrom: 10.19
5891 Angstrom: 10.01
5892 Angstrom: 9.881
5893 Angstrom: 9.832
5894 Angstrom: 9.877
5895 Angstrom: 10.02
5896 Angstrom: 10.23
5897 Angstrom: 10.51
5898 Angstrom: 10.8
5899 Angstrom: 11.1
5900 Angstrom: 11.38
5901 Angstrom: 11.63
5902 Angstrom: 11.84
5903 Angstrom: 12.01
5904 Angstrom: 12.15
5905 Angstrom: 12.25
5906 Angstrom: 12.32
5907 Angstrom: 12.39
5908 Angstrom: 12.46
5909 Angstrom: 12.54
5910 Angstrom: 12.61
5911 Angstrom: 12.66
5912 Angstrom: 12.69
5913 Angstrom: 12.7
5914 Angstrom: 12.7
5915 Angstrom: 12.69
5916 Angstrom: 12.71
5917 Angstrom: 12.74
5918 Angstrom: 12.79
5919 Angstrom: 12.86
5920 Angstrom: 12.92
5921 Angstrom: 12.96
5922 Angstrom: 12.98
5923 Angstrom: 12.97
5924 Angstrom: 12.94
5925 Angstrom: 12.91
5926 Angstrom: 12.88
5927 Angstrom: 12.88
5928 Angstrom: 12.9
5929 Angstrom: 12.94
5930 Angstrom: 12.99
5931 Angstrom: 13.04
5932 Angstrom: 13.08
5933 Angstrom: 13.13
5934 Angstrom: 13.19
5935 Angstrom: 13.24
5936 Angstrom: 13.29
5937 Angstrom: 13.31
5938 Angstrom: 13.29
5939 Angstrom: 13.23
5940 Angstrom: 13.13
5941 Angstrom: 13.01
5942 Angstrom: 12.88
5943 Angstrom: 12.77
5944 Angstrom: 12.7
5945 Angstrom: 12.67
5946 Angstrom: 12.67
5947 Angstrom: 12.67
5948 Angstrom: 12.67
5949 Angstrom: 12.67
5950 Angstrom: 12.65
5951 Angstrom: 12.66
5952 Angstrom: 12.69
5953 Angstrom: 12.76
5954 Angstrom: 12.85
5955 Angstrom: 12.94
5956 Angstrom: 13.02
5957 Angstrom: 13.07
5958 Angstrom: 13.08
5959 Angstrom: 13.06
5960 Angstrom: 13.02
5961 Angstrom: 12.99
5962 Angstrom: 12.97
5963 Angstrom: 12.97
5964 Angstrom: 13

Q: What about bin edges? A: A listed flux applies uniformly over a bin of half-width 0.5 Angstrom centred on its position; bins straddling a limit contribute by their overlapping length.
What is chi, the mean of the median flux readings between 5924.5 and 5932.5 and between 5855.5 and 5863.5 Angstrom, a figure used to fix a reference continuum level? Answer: 12.93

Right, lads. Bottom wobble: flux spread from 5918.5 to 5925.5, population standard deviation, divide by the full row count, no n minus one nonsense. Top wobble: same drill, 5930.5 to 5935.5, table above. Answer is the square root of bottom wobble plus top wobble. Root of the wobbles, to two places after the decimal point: 0.33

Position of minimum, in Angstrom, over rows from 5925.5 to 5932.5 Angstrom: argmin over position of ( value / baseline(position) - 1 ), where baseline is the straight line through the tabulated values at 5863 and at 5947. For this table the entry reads 5926 Angstrom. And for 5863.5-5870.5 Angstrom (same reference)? 5864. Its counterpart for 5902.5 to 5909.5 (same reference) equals 5903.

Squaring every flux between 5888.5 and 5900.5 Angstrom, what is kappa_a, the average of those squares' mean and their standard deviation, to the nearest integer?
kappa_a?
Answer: 59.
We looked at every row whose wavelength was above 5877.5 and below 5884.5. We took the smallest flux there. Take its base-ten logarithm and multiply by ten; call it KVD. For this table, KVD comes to 10.7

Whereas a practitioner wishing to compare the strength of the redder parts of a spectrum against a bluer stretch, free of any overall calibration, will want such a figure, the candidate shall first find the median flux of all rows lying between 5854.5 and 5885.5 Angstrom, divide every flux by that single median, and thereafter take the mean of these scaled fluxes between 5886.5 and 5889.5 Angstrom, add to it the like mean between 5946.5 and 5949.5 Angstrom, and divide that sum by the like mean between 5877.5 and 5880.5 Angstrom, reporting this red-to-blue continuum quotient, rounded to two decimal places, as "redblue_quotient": 1.84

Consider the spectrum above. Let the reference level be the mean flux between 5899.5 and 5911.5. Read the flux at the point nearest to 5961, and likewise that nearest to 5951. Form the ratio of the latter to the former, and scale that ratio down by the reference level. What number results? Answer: 0.0800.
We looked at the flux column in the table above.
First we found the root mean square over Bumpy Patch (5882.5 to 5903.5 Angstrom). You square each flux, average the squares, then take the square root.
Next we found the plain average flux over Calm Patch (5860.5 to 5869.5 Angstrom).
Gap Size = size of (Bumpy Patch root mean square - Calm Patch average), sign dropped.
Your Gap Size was 2.3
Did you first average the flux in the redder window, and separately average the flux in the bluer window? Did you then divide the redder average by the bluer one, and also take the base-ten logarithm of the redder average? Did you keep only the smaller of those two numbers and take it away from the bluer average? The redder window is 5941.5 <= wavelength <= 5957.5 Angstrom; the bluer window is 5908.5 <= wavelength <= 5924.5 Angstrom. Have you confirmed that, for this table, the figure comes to 11.8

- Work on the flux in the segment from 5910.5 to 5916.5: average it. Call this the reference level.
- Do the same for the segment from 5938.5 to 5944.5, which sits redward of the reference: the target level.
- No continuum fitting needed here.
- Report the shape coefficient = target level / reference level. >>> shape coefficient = 1.02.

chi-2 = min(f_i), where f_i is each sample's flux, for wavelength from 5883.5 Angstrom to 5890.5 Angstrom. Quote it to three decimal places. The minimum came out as 10.190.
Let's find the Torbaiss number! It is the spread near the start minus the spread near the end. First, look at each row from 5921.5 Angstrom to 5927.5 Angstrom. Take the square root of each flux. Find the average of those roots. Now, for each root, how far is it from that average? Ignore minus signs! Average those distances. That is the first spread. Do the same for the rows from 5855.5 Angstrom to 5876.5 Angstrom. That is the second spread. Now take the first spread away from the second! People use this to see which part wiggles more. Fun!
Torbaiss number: 0.012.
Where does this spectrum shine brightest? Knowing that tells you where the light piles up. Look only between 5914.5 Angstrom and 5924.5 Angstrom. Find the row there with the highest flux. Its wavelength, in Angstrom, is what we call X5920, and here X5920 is 5922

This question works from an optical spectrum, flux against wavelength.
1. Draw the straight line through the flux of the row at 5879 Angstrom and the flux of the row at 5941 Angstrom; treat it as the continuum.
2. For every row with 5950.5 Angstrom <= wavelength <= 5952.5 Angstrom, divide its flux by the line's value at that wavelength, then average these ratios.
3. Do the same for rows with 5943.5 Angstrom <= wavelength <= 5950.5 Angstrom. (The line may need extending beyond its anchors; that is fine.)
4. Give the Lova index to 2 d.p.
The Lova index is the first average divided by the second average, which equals 1.00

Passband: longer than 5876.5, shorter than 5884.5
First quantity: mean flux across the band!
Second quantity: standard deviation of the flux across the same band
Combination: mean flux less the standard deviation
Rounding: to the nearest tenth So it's 12.0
